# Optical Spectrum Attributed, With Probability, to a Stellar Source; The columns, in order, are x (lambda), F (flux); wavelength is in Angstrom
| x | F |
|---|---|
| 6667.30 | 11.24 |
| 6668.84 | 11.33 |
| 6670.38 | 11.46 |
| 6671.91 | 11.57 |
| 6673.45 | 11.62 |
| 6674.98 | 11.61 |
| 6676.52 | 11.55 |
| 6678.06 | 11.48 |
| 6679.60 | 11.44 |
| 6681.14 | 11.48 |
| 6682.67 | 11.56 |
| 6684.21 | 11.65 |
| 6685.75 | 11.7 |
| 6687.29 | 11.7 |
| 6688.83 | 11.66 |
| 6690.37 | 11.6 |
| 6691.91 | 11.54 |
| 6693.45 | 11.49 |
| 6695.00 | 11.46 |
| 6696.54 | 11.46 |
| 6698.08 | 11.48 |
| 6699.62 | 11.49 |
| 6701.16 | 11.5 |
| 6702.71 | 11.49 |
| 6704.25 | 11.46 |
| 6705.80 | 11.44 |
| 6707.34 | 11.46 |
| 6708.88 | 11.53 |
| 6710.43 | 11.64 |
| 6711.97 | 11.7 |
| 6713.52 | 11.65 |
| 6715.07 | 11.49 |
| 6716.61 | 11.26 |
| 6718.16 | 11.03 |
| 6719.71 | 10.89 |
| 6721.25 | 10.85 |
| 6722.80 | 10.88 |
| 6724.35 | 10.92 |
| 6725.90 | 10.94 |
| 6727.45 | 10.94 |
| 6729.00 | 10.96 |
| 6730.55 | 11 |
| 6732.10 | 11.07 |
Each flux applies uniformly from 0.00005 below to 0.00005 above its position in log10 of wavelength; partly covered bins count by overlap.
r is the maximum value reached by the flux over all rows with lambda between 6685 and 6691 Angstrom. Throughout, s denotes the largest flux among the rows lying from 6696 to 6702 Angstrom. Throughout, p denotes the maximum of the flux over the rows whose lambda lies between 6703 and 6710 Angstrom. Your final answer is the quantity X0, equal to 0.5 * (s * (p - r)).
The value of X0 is -1.0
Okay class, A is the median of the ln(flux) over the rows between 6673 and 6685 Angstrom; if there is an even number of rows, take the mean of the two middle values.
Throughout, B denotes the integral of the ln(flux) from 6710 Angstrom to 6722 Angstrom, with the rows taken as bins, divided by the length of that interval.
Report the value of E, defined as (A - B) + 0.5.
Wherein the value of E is 0.521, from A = 2.447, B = 2.43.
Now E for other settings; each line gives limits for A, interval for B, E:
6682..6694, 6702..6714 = 0.507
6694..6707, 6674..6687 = 0.491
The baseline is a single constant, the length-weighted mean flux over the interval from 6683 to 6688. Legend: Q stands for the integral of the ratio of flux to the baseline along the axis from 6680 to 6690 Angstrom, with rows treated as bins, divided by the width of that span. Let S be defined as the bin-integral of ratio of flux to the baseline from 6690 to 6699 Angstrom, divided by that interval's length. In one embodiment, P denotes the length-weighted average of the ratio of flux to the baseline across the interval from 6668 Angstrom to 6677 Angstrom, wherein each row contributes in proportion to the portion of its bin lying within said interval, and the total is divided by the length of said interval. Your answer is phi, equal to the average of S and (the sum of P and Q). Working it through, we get 1.48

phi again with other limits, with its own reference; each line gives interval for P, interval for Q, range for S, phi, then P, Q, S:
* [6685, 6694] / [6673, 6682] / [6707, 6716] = 1.49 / 0.996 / 0.989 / 0.993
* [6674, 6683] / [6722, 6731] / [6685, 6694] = 1.46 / 0.988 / 0.937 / 0.996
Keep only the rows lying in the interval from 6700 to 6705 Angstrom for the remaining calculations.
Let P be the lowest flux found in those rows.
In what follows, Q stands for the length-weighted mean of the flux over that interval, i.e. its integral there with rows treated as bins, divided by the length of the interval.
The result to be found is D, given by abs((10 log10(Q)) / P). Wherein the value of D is 0.925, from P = 11.46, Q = 11.5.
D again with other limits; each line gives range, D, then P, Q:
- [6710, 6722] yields 0.971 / 10.85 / 11.3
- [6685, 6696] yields 0.928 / 11.46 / 11.6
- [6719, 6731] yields 0.957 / 10.85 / 10.9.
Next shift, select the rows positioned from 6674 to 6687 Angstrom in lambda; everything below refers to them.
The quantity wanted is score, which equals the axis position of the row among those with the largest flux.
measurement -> 6685.75 Angstrom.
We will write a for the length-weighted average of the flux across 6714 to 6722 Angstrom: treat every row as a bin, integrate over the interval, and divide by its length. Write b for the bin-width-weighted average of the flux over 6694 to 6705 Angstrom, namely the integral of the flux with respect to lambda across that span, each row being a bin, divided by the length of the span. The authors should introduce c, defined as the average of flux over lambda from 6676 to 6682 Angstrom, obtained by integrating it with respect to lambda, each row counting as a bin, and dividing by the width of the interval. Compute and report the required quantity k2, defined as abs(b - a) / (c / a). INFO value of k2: 0.33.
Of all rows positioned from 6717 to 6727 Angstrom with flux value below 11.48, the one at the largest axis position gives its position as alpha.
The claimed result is 6725.90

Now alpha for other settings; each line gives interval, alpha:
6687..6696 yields 6695.00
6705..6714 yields 6707.34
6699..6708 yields 6707.34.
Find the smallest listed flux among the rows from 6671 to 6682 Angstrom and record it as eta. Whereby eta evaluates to 11.44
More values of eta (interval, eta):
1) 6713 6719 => 11.03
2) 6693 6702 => 11.46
